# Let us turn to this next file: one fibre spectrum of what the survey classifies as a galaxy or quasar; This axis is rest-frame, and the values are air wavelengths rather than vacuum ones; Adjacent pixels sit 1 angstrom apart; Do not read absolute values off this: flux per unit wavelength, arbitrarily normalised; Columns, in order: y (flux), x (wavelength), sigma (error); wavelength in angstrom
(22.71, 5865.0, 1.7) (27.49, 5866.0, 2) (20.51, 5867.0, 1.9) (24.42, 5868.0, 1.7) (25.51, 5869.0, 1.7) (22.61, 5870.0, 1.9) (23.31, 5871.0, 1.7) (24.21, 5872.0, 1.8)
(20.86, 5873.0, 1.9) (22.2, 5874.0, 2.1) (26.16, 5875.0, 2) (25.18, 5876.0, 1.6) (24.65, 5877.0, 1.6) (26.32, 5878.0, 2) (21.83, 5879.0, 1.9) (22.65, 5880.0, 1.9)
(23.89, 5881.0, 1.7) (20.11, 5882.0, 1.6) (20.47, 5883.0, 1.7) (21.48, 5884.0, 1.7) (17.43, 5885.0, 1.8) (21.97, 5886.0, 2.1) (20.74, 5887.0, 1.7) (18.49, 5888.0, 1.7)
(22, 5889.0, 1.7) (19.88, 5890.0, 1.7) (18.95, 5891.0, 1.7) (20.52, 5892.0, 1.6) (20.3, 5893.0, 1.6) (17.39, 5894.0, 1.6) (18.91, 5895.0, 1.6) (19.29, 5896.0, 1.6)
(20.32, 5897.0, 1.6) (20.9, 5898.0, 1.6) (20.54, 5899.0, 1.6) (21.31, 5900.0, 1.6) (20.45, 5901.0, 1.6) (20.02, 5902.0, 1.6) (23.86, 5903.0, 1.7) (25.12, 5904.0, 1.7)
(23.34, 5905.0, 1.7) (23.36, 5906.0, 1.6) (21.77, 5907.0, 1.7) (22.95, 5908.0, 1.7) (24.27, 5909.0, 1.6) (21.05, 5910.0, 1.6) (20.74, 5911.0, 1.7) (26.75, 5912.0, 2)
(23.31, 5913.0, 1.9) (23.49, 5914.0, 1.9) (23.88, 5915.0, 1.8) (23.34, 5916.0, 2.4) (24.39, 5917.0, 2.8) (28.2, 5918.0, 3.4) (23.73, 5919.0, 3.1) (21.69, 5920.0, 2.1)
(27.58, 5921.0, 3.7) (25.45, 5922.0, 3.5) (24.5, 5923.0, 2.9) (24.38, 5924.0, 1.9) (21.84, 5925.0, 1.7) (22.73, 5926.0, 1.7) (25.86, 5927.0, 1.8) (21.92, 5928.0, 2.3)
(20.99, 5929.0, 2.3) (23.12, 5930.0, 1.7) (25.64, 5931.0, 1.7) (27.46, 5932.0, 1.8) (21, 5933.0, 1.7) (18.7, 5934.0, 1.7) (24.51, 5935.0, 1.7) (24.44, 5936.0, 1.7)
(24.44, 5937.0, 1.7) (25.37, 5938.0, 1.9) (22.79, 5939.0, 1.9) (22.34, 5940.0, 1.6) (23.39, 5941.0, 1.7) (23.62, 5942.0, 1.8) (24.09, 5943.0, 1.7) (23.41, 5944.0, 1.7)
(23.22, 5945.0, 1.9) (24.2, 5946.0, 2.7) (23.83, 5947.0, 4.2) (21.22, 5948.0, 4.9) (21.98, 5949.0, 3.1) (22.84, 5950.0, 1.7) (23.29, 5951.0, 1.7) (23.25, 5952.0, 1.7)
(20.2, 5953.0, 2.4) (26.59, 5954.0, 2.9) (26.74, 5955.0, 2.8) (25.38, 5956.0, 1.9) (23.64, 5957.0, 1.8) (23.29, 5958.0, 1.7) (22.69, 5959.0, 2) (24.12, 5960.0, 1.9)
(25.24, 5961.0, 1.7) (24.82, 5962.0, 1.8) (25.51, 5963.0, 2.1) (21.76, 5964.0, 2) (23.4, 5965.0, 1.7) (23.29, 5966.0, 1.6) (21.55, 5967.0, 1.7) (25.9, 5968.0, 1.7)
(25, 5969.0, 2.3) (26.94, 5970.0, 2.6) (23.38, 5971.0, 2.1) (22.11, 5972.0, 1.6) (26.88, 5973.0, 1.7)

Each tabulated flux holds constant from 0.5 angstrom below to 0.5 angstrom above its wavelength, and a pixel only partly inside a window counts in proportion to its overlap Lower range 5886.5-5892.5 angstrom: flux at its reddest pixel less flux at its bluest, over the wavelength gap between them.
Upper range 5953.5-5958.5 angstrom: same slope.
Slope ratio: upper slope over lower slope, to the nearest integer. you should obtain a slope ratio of 19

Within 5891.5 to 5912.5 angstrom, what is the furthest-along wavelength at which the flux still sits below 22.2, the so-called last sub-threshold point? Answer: 5911.0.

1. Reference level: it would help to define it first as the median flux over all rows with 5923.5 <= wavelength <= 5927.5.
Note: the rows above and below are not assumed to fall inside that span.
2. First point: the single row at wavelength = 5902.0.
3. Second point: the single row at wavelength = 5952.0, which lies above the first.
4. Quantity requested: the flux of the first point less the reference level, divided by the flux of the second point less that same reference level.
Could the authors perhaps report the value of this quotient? 12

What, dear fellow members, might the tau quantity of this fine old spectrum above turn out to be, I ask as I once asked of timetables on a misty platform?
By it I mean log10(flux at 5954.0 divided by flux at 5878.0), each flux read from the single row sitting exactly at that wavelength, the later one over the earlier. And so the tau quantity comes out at 0.00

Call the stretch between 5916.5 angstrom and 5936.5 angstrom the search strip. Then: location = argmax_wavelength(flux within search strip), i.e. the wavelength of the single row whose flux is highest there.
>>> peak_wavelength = 5918.0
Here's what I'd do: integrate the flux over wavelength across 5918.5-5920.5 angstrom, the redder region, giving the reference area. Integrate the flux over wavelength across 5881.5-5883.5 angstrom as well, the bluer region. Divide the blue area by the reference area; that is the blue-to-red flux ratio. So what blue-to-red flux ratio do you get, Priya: 0.89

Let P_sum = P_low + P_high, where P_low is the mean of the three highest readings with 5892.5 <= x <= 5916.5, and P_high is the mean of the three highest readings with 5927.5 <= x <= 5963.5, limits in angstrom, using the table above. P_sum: 52.3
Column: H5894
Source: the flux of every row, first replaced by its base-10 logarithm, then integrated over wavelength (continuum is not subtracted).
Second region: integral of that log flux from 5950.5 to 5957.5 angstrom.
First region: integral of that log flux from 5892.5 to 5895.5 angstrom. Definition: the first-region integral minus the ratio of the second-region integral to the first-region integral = 1.3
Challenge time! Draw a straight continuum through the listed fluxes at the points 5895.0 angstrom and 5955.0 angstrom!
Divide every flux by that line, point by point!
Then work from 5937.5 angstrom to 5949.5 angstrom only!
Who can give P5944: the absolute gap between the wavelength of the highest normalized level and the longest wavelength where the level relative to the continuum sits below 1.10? 11 angstrom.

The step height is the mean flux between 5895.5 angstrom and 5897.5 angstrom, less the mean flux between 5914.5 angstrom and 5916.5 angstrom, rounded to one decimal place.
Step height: -3.8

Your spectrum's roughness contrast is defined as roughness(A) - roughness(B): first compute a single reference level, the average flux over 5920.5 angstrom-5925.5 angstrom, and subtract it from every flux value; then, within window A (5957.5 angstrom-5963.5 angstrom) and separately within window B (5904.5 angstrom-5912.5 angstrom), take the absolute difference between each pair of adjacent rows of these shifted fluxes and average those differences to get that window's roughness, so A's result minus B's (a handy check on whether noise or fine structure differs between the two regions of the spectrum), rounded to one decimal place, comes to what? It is -1.1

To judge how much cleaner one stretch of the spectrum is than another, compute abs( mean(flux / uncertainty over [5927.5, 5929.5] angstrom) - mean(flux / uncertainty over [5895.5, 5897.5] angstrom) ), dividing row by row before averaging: 3.0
